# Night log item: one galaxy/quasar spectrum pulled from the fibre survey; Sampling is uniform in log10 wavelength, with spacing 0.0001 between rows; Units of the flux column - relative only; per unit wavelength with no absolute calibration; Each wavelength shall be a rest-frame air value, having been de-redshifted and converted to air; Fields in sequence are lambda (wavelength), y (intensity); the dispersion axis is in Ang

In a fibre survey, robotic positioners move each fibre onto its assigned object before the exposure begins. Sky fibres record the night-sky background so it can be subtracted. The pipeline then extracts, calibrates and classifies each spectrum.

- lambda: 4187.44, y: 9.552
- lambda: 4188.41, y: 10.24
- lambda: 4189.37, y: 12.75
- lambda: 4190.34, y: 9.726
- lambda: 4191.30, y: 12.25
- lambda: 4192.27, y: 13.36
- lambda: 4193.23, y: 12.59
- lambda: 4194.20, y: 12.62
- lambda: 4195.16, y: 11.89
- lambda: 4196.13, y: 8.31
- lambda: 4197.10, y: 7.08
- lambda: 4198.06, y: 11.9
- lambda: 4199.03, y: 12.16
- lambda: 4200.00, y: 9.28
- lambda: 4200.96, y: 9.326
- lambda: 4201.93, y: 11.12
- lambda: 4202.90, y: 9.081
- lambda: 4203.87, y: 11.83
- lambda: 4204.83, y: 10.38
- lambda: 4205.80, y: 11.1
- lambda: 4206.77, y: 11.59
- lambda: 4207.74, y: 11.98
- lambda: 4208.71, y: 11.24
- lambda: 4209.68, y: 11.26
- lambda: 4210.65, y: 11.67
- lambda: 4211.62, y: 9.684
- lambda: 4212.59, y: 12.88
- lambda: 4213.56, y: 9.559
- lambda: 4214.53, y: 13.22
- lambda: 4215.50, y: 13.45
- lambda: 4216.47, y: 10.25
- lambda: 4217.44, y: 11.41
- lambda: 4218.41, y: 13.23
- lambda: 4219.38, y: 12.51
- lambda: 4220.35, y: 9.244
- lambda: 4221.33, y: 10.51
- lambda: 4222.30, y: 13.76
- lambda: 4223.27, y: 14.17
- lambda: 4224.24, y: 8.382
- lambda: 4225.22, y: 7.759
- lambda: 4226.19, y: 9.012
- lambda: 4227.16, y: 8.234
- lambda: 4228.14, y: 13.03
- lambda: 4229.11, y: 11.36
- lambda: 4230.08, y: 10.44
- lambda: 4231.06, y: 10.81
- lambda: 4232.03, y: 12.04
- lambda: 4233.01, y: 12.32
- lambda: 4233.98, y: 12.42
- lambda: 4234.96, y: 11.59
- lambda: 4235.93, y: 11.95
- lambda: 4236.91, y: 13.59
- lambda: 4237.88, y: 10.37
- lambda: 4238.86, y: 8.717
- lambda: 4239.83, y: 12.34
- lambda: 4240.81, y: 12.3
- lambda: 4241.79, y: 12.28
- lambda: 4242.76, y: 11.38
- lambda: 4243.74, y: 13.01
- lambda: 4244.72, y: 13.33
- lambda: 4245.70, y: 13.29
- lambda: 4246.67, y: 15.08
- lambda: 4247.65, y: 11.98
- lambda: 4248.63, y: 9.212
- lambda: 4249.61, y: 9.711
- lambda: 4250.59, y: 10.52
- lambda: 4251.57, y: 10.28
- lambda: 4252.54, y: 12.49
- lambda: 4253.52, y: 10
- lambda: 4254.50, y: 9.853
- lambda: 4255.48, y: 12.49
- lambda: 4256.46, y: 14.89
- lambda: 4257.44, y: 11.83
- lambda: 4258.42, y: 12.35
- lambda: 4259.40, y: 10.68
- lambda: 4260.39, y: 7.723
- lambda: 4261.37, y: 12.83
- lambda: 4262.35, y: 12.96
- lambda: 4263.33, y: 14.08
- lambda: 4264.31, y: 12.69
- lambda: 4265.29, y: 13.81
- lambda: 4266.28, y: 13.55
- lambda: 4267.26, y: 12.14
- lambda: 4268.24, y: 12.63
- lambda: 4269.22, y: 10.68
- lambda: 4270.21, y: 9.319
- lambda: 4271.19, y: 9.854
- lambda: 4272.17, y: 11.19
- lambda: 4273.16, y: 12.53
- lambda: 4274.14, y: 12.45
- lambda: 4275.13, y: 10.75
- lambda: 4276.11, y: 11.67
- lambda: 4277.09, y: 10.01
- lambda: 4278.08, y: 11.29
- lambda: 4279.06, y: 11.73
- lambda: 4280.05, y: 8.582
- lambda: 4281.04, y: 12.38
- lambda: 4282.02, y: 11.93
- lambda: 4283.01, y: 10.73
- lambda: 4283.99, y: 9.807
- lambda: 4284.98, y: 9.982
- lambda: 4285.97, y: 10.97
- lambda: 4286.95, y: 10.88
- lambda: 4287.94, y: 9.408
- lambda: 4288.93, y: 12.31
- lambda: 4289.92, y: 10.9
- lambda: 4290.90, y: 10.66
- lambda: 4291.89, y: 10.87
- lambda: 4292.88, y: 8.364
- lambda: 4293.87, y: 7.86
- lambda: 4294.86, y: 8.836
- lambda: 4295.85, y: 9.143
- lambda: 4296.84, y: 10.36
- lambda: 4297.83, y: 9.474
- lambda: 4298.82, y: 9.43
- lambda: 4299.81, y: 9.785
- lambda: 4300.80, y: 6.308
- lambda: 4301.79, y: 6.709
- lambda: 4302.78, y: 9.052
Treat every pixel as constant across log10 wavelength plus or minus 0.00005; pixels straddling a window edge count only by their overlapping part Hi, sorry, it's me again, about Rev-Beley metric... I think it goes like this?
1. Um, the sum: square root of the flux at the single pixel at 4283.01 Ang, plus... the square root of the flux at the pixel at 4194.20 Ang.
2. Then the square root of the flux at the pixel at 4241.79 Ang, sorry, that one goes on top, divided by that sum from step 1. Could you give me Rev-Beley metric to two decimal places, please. 0.51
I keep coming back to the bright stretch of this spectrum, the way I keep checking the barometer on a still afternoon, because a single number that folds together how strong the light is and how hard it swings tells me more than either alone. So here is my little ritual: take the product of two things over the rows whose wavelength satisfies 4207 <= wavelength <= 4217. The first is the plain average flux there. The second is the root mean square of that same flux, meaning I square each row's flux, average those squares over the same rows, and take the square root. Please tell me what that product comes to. 134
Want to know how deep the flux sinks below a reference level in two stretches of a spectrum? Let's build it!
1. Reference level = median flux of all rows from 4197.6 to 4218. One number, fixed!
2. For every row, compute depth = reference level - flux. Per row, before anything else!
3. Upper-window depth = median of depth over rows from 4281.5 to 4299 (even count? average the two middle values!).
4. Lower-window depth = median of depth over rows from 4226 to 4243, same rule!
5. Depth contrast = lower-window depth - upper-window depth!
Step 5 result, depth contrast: -1.6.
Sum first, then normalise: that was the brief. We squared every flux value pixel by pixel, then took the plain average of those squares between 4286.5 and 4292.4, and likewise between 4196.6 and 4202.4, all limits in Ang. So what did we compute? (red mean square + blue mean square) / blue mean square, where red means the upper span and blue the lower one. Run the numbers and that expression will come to 2.11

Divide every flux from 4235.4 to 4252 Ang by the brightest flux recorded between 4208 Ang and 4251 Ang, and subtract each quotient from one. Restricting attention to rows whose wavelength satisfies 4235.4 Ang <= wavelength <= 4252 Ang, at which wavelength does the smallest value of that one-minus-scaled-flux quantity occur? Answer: 4246.67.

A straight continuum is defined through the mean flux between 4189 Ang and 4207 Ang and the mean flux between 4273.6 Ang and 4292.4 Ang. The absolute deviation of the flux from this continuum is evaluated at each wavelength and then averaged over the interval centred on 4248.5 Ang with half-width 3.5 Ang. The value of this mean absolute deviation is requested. 1.7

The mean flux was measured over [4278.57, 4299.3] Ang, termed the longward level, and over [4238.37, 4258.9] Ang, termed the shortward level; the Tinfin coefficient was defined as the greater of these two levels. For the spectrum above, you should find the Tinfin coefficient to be 11.8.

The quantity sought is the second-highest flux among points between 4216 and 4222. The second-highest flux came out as 12.51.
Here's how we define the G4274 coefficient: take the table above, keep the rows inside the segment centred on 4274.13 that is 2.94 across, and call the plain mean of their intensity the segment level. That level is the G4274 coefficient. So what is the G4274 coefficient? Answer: 11.9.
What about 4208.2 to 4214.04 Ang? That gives 11.0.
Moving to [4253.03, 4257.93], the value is 11.8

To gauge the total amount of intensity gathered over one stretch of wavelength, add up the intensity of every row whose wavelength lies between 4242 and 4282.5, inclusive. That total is 479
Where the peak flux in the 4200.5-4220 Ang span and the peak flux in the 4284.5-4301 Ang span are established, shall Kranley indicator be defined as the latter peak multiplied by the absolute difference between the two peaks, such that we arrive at 14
